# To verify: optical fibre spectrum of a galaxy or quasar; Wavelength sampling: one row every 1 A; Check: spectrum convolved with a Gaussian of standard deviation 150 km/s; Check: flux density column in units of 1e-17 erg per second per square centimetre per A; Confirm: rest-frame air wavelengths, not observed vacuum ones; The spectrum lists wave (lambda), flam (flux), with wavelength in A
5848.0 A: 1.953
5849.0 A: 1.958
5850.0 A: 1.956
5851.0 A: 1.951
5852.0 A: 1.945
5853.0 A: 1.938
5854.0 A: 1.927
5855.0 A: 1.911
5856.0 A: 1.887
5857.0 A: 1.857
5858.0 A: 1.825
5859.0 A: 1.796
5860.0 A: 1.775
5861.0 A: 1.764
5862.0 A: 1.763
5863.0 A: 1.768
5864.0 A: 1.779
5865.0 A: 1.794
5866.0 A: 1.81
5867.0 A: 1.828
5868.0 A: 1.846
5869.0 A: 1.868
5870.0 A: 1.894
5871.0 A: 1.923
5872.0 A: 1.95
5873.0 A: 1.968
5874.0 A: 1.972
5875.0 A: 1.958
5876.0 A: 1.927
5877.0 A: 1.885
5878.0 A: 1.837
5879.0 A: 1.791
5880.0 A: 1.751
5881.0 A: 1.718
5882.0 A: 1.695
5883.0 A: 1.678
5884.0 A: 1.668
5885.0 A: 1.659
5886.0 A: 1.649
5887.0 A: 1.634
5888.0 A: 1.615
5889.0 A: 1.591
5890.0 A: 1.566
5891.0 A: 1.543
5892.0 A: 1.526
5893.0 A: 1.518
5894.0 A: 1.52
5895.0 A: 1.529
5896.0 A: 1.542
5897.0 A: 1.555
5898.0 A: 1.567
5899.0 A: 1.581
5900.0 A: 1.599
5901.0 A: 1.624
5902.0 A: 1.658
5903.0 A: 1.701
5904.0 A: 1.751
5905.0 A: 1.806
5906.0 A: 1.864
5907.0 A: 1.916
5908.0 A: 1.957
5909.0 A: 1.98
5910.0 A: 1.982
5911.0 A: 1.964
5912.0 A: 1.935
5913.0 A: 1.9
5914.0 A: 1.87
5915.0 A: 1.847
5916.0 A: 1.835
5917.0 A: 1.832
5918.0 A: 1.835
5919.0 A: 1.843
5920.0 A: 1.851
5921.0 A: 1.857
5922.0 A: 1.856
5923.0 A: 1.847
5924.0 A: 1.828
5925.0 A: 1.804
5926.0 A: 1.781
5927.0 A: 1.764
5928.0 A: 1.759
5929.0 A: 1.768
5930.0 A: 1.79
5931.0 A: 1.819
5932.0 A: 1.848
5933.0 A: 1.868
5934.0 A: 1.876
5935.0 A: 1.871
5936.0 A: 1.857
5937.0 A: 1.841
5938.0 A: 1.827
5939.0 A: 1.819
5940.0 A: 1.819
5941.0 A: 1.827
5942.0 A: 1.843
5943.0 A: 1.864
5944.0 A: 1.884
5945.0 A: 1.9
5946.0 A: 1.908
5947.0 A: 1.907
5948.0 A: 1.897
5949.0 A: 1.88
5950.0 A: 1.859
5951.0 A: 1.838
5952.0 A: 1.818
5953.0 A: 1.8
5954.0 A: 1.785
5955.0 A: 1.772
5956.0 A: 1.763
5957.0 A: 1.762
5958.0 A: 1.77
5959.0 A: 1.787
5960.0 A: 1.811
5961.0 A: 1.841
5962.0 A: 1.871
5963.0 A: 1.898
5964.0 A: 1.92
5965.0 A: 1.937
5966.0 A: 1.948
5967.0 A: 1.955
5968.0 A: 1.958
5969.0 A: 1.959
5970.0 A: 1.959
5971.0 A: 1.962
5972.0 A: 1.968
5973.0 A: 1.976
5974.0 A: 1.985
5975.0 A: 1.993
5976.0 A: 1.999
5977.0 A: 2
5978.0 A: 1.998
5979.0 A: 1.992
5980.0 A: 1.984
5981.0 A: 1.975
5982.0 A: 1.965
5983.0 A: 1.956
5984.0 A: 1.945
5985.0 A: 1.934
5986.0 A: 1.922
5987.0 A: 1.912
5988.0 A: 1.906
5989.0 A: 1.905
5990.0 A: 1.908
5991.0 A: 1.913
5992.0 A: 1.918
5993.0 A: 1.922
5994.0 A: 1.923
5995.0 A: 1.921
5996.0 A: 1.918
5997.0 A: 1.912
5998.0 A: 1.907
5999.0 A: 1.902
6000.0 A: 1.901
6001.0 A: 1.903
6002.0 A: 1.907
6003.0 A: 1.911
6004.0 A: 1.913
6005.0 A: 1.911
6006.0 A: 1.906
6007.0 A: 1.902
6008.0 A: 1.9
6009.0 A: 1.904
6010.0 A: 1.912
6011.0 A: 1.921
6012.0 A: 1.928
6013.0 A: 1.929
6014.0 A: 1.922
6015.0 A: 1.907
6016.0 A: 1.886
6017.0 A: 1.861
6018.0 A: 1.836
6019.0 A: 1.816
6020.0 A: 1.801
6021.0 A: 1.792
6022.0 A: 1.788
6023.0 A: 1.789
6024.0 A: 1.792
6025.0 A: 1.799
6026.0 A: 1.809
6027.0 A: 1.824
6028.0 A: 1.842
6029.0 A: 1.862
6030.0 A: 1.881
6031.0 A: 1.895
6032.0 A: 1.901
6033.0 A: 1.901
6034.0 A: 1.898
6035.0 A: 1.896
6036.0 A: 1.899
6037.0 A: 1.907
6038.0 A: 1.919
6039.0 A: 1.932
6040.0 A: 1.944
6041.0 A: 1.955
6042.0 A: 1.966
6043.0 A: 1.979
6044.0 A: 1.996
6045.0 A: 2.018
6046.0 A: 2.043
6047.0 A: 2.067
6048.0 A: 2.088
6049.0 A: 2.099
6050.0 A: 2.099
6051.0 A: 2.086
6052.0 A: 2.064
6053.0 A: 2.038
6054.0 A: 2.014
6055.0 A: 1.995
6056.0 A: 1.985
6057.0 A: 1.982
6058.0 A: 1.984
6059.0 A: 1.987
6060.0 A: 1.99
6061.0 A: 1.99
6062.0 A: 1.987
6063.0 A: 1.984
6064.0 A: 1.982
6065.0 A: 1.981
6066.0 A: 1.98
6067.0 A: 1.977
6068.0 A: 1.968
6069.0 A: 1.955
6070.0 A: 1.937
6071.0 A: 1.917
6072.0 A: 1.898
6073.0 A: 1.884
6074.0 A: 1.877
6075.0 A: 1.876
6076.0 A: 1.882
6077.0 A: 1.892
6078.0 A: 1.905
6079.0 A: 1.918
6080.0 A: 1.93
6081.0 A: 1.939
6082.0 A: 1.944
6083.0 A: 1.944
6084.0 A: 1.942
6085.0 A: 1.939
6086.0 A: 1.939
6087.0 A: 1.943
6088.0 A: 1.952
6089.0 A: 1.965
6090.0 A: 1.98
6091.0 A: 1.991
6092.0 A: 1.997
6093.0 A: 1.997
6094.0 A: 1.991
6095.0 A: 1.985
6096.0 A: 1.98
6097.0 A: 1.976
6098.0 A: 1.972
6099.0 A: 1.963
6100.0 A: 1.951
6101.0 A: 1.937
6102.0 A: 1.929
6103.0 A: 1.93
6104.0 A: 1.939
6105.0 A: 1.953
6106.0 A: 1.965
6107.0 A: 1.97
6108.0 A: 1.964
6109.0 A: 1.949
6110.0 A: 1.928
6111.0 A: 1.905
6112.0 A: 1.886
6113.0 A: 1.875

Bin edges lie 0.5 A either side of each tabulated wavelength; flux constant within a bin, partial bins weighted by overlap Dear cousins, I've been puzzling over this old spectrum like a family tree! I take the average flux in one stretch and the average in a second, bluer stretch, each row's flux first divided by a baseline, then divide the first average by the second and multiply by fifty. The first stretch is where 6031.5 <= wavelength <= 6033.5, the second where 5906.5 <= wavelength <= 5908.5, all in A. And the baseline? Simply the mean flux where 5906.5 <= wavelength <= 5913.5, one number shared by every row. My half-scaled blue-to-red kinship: 49.1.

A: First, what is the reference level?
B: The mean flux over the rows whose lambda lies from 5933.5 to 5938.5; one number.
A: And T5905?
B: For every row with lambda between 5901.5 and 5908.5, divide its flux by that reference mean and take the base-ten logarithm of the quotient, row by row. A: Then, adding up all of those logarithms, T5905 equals -0.08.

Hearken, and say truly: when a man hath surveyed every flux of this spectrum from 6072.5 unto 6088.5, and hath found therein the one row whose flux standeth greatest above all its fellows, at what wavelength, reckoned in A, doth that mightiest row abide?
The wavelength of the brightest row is 6088.0 A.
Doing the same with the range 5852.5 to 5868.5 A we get 5853.0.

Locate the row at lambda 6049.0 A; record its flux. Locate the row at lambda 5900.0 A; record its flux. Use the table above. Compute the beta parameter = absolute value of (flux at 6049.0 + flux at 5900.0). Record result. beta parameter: 3.70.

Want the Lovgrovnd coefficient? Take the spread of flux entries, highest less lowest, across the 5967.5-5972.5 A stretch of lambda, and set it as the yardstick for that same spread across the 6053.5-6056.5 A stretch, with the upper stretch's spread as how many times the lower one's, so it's 2.9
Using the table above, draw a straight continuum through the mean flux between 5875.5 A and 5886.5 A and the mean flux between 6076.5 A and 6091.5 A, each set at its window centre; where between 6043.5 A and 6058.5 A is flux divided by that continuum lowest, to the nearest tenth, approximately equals 6057.0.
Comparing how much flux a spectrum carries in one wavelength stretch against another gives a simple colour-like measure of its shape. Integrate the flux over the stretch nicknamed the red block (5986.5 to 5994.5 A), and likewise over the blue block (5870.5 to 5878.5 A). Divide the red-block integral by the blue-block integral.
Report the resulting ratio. 1.0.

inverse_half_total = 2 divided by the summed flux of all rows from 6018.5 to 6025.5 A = 0.159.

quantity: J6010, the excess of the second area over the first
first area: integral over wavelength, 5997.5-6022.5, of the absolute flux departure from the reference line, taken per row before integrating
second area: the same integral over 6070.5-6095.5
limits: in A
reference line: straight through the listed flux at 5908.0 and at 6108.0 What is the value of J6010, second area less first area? -0.87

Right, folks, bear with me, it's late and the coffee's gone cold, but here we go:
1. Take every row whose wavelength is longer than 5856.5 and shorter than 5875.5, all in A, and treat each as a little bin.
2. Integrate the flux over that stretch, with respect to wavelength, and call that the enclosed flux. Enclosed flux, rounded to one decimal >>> 35.1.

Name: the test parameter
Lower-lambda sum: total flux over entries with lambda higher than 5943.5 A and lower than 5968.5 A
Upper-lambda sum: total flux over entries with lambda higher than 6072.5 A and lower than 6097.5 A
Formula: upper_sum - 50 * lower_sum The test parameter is -2275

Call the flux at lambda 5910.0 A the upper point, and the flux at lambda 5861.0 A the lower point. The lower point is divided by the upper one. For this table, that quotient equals 0.89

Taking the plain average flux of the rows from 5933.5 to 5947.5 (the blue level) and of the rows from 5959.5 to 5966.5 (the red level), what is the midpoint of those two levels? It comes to 1.87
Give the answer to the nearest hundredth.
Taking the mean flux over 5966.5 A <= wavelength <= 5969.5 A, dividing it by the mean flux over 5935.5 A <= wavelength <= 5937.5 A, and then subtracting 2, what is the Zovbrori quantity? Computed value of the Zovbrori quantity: -0.94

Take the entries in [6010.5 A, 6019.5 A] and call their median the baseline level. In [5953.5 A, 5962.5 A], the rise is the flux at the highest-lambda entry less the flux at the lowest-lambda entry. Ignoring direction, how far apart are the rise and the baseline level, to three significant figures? 1.82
